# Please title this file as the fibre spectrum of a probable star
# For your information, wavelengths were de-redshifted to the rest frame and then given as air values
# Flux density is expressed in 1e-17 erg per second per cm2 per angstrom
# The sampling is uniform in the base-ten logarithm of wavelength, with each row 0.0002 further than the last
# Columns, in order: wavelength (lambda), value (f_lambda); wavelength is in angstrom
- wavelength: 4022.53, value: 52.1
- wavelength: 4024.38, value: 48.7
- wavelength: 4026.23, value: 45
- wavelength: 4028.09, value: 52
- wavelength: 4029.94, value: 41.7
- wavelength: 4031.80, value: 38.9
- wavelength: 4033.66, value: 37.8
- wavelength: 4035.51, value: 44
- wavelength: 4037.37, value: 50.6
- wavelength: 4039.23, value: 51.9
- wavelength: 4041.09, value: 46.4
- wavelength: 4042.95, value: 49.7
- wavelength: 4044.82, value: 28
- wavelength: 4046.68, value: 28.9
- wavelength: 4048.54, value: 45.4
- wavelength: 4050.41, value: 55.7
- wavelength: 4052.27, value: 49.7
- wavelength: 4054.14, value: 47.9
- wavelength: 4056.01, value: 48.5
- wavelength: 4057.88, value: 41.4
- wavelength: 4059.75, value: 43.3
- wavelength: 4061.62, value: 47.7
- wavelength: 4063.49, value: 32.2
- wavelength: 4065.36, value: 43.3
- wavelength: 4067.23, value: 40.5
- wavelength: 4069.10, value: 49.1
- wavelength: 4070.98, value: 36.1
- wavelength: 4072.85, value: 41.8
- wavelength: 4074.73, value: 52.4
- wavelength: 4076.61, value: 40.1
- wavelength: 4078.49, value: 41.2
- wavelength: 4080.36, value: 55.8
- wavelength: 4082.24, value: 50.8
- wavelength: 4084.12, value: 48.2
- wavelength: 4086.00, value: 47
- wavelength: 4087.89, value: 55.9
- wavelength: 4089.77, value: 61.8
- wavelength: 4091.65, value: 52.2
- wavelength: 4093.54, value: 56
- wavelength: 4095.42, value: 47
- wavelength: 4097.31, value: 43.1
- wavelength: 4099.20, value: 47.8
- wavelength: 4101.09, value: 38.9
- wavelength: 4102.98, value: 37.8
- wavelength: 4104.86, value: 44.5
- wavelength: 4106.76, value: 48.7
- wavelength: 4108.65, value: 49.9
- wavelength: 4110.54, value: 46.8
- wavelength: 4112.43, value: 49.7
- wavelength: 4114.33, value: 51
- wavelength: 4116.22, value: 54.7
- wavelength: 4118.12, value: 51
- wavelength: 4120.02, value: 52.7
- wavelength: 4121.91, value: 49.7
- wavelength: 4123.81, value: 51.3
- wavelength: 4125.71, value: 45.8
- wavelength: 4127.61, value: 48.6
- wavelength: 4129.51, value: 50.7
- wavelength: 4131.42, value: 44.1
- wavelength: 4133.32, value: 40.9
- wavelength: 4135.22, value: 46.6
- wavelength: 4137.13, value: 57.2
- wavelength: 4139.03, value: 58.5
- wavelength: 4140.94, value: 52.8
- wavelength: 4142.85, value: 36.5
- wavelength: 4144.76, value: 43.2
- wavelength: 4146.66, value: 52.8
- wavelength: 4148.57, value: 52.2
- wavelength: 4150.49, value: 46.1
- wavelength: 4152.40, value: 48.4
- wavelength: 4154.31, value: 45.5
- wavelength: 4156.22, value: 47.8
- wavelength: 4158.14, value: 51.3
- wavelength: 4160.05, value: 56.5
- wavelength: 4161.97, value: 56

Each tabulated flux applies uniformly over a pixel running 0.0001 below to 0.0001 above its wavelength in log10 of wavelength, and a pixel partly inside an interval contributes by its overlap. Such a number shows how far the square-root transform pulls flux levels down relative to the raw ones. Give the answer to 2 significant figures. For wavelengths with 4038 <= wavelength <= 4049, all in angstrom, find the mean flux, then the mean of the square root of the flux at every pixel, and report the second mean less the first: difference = -35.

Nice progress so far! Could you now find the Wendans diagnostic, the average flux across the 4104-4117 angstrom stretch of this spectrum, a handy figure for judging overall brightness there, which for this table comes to 49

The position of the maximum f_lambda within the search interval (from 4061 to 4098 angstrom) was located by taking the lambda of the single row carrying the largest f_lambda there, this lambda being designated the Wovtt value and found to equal 4089.77 angstrom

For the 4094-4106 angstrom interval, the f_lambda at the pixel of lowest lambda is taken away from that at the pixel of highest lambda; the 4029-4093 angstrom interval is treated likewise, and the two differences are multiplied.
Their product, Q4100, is -26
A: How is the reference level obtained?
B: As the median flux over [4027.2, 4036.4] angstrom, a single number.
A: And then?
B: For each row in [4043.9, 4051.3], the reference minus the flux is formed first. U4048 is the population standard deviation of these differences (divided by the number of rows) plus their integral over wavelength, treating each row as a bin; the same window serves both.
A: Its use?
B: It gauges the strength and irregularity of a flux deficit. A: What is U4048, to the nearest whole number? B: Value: 28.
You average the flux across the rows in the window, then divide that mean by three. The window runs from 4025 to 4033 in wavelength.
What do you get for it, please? 14.8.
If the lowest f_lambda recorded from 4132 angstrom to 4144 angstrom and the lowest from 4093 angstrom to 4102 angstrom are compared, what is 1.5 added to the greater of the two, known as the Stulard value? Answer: 40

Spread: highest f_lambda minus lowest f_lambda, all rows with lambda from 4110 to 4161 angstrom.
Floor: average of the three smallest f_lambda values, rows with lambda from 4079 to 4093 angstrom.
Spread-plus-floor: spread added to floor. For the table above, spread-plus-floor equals 71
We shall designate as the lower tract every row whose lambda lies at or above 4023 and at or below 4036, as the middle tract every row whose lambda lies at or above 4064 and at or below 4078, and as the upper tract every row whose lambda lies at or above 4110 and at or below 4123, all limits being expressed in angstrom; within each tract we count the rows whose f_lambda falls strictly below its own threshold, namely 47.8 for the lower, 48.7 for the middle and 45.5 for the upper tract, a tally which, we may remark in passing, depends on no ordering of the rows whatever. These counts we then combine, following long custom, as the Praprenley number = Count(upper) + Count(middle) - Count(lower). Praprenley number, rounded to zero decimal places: 0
